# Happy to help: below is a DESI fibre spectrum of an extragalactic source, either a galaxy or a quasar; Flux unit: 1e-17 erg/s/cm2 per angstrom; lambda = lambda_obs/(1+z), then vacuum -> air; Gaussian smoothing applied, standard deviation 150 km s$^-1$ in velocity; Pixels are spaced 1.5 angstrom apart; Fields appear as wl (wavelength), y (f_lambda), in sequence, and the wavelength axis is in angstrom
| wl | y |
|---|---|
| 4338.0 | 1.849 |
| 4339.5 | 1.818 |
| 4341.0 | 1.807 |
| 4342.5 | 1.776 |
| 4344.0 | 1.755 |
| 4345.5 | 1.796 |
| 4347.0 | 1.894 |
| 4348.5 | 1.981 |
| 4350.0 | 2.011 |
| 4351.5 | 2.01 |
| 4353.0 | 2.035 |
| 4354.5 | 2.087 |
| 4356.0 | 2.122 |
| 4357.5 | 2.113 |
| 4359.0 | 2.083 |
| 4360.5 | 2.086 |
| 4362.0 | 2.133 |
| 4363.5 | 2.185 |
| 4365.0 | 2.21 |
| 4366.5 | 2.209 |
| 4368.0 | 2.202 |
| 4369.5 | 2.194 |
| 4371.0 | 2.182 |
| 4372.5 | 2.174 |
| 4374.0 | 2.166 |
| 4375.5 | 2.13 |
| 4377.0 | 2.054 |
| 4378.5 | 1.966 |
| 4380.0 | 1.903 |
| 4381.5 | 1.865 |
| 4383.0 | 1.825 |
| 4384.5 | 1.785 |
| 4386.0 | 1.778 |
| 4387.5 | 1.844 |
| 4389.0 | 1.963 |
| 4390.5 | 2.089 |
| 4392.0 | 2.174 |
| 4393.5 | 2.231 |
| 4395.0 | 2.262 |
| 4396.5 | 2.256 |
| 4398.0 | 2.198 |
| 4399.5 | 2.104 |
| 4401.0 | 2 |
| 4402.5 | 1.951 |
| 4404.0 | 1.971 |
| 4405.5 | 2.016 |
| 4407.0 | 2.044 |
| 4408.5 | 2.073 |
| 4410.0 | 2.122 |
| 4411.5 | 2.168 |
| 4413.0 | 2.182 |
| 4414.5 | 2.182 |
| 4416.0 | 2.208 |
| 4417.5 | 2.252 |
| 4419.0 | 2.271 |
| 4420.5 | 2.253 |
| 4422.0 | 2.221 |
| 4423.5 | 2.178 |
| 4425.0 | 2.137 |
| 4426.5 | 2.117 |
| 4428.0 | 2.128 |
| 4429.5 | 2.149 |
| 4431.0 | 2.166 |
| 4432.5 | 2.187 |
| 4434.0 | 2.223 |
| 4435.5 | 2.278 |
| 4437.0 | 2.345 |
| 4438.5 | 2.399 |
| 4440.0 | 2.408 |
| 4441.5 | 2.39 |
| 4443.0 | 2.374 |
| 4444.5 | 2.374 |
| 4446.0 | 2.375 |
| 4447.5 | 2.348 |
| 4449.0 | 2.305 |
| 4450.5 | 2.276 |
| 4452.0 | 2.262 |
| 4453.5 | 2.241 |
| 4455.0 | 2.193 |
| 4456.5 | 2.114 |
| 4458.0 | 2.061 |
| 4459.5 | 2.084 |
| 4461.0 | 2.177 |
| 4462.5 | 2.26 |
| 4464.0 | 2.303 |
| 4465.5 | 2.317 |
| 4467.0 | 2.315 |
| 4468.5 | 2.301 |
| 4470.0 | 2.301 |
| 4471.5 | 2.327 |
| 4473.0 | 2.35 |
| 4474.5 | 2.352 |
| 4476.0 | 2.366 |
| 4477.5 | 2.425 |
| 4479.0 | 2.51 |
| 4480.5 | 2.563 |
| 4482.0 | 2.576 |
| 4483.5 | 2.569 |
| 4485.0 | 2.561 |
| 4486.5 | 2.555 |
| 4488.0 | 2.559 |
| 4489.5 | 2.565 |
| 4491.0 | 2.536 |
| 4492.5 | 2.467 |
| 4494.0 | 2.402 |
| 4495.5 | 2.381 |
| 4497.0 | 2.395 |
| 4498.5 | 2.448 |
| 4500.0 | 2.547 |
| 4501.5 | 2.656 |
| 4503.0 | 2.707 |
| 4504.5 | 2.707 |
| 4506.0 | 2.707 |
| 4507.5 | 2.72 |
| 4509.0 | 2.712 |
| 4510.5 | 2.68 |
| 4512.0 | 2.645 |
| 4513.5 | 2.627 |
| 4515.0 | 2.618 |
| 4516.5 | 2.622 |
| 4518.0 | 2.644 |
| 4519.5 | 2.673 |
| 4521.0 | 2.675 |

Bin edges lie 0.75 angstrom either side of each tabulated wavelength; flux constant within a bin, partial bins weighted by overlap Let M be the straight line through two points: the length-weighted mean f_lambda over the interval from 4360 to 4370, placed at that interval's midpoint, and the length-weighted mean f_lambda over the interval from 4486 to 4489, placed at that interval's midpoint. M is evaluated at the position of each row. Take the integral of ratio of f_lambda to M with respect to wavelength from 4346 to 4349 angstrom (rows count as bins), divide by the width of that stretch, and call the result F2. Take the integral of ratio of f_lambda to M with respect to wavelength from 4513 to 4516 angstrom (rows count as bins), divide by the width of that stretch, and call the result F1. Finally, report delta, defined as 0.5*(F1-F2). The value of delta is 0.043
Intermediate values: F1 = 0.99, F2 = 0.91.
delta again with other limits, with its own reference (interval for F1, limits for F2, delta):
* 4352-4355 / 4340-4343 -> 0.053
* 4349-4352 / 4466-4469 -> 0.009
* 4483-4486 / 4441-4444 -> 0.011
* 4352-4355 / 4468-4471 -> 0.020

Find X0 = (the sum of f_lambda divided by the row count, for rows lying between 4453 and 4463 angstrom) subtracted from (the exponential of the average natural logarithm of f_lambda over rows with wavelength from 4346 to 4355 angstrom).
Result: -0.2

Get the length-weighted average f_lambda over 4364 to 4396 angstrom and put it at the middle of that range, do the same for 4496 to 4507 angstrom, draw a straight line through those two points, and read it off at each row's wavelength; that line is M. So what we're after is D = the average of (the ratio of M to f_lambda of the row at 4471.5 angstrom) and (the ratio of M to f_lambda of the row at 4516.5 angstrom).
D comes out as 1.04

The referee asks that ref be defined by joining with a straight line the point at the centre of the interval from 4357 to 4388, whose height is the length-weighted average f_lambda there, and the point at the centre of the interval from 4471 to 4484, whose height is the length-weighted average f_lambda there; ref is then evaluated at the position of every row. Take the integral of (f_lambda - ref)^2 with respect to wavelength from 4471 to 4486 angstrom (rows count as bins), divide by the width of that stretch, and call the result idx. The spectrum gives 0.007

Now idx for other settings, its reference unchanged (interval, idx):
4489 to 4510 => 0.014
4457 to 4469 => 0.037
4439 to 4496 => 0.015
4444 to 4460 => 0.028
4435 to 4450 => 0.004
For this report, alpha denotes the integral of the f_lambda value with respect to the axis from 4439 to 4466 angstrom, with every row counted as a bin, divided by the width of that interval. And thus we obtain 2.27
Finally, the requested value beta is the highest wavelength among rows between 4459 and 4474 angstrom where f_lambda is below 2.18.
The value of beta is 4461.0 angstrom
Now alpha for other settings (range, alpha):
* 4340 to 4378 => 2.05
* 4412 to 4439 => 2.21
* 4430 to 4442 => 2.29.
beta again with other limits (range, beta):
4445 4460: 4459.5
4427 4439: 4431.0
